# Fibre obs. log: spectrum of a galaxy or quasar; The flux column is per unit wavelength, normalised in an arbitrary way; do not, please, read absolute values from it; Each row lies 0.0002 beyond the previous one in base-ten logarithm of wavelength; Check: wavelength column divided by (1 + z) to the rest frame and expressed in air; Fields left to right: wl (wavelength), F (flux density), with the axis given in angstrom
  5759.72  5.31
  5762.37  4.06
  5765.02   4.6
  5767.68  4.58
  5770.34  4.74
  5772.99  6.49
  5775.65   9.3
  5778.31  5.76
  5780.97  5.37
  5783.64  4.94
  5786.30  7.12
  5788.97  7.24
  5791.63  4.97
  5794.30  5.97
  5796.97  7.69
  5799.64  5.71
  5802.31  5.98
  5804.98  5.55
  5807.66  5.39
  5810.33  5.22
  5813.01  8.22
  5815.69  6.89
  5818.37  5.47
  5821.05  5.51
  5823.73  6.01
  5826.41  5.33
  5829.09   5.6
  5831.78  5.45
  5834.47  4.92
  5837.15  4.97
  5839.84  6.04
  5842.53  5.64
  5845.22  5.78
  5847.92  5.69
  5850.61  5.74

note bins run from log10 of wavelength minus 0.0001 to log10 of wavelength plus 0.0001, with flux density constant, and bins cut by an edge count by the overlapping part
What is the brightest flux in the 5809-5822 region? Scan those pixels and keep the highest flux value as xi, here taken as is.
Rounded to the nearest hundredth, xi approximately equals 8.22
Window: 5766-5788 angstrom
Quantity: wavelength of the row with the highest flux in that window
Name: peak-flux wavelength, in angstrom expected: 5775.65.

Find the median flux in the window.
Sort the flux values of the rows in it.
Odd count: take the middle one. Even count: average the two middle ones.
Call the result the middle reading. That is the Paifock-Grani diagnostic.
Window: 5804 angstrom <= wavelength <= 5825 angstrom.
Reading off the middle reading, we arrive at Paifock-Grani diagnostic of 5.53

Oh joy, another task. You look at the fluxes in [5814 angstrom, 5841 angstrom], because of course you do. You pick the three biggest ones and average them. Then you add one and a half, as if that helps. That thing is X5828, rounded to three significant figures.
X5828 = 7.81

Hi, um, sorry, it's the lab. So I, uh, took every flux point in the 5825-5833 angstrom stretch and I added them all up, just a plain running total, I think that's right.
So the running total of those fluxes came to 16.4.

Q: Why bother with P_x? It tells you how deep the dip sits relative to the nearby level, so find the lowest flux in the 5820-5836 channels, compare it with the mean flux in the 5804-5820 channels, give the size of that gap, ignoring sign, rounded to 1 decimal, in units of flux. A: 1.2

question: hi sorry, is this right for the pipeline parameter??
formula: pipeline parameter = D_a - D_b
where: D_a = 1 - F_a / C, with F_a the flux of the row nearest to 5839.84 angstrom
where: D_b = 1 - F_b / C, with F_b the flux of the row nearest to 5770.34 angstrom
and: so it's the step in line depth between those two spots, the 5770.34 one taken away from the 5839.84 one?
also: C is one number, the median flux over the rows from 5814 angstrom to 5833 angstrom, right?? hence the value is -0.2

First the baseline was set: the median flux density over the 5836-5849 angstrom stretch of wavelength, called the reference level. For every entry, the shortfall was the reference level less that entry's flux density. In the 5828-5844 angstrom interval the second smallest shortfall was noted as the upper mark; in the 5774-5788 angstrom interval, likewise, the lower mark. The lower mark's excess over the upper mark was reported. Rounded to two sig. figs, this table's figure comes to -1.5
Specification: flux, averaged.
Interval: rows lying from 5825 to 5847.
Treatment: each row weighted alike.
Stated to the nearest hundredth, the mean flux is 5.47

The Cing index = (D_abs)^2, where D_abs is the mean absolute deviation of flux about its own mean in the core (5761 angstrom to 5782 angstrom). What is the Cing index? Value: 1.4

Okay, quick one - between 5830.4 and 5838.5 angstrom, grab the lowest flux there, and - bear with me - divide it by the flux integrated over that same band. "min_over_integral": 0.119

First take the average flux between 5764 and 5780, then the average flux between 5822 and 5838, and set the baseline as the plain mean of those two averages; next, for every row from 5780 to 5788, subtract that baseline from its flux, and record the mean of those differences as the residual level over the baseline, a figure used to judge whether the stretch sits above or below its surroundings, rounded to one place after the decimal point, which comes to 0.2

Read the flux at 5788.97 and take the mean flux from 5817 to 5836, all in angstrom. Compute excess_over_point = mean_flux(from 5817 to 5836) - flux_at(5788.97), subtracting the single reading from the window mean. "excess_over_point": -1.8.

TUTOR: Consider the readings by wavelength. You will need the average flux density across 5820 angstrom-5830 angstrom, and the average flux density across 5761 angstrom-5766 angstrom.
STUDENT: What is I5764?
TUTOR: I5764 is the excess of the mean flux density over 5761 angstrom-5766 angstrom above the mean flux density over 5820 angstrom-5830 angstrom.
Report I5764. -1.3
